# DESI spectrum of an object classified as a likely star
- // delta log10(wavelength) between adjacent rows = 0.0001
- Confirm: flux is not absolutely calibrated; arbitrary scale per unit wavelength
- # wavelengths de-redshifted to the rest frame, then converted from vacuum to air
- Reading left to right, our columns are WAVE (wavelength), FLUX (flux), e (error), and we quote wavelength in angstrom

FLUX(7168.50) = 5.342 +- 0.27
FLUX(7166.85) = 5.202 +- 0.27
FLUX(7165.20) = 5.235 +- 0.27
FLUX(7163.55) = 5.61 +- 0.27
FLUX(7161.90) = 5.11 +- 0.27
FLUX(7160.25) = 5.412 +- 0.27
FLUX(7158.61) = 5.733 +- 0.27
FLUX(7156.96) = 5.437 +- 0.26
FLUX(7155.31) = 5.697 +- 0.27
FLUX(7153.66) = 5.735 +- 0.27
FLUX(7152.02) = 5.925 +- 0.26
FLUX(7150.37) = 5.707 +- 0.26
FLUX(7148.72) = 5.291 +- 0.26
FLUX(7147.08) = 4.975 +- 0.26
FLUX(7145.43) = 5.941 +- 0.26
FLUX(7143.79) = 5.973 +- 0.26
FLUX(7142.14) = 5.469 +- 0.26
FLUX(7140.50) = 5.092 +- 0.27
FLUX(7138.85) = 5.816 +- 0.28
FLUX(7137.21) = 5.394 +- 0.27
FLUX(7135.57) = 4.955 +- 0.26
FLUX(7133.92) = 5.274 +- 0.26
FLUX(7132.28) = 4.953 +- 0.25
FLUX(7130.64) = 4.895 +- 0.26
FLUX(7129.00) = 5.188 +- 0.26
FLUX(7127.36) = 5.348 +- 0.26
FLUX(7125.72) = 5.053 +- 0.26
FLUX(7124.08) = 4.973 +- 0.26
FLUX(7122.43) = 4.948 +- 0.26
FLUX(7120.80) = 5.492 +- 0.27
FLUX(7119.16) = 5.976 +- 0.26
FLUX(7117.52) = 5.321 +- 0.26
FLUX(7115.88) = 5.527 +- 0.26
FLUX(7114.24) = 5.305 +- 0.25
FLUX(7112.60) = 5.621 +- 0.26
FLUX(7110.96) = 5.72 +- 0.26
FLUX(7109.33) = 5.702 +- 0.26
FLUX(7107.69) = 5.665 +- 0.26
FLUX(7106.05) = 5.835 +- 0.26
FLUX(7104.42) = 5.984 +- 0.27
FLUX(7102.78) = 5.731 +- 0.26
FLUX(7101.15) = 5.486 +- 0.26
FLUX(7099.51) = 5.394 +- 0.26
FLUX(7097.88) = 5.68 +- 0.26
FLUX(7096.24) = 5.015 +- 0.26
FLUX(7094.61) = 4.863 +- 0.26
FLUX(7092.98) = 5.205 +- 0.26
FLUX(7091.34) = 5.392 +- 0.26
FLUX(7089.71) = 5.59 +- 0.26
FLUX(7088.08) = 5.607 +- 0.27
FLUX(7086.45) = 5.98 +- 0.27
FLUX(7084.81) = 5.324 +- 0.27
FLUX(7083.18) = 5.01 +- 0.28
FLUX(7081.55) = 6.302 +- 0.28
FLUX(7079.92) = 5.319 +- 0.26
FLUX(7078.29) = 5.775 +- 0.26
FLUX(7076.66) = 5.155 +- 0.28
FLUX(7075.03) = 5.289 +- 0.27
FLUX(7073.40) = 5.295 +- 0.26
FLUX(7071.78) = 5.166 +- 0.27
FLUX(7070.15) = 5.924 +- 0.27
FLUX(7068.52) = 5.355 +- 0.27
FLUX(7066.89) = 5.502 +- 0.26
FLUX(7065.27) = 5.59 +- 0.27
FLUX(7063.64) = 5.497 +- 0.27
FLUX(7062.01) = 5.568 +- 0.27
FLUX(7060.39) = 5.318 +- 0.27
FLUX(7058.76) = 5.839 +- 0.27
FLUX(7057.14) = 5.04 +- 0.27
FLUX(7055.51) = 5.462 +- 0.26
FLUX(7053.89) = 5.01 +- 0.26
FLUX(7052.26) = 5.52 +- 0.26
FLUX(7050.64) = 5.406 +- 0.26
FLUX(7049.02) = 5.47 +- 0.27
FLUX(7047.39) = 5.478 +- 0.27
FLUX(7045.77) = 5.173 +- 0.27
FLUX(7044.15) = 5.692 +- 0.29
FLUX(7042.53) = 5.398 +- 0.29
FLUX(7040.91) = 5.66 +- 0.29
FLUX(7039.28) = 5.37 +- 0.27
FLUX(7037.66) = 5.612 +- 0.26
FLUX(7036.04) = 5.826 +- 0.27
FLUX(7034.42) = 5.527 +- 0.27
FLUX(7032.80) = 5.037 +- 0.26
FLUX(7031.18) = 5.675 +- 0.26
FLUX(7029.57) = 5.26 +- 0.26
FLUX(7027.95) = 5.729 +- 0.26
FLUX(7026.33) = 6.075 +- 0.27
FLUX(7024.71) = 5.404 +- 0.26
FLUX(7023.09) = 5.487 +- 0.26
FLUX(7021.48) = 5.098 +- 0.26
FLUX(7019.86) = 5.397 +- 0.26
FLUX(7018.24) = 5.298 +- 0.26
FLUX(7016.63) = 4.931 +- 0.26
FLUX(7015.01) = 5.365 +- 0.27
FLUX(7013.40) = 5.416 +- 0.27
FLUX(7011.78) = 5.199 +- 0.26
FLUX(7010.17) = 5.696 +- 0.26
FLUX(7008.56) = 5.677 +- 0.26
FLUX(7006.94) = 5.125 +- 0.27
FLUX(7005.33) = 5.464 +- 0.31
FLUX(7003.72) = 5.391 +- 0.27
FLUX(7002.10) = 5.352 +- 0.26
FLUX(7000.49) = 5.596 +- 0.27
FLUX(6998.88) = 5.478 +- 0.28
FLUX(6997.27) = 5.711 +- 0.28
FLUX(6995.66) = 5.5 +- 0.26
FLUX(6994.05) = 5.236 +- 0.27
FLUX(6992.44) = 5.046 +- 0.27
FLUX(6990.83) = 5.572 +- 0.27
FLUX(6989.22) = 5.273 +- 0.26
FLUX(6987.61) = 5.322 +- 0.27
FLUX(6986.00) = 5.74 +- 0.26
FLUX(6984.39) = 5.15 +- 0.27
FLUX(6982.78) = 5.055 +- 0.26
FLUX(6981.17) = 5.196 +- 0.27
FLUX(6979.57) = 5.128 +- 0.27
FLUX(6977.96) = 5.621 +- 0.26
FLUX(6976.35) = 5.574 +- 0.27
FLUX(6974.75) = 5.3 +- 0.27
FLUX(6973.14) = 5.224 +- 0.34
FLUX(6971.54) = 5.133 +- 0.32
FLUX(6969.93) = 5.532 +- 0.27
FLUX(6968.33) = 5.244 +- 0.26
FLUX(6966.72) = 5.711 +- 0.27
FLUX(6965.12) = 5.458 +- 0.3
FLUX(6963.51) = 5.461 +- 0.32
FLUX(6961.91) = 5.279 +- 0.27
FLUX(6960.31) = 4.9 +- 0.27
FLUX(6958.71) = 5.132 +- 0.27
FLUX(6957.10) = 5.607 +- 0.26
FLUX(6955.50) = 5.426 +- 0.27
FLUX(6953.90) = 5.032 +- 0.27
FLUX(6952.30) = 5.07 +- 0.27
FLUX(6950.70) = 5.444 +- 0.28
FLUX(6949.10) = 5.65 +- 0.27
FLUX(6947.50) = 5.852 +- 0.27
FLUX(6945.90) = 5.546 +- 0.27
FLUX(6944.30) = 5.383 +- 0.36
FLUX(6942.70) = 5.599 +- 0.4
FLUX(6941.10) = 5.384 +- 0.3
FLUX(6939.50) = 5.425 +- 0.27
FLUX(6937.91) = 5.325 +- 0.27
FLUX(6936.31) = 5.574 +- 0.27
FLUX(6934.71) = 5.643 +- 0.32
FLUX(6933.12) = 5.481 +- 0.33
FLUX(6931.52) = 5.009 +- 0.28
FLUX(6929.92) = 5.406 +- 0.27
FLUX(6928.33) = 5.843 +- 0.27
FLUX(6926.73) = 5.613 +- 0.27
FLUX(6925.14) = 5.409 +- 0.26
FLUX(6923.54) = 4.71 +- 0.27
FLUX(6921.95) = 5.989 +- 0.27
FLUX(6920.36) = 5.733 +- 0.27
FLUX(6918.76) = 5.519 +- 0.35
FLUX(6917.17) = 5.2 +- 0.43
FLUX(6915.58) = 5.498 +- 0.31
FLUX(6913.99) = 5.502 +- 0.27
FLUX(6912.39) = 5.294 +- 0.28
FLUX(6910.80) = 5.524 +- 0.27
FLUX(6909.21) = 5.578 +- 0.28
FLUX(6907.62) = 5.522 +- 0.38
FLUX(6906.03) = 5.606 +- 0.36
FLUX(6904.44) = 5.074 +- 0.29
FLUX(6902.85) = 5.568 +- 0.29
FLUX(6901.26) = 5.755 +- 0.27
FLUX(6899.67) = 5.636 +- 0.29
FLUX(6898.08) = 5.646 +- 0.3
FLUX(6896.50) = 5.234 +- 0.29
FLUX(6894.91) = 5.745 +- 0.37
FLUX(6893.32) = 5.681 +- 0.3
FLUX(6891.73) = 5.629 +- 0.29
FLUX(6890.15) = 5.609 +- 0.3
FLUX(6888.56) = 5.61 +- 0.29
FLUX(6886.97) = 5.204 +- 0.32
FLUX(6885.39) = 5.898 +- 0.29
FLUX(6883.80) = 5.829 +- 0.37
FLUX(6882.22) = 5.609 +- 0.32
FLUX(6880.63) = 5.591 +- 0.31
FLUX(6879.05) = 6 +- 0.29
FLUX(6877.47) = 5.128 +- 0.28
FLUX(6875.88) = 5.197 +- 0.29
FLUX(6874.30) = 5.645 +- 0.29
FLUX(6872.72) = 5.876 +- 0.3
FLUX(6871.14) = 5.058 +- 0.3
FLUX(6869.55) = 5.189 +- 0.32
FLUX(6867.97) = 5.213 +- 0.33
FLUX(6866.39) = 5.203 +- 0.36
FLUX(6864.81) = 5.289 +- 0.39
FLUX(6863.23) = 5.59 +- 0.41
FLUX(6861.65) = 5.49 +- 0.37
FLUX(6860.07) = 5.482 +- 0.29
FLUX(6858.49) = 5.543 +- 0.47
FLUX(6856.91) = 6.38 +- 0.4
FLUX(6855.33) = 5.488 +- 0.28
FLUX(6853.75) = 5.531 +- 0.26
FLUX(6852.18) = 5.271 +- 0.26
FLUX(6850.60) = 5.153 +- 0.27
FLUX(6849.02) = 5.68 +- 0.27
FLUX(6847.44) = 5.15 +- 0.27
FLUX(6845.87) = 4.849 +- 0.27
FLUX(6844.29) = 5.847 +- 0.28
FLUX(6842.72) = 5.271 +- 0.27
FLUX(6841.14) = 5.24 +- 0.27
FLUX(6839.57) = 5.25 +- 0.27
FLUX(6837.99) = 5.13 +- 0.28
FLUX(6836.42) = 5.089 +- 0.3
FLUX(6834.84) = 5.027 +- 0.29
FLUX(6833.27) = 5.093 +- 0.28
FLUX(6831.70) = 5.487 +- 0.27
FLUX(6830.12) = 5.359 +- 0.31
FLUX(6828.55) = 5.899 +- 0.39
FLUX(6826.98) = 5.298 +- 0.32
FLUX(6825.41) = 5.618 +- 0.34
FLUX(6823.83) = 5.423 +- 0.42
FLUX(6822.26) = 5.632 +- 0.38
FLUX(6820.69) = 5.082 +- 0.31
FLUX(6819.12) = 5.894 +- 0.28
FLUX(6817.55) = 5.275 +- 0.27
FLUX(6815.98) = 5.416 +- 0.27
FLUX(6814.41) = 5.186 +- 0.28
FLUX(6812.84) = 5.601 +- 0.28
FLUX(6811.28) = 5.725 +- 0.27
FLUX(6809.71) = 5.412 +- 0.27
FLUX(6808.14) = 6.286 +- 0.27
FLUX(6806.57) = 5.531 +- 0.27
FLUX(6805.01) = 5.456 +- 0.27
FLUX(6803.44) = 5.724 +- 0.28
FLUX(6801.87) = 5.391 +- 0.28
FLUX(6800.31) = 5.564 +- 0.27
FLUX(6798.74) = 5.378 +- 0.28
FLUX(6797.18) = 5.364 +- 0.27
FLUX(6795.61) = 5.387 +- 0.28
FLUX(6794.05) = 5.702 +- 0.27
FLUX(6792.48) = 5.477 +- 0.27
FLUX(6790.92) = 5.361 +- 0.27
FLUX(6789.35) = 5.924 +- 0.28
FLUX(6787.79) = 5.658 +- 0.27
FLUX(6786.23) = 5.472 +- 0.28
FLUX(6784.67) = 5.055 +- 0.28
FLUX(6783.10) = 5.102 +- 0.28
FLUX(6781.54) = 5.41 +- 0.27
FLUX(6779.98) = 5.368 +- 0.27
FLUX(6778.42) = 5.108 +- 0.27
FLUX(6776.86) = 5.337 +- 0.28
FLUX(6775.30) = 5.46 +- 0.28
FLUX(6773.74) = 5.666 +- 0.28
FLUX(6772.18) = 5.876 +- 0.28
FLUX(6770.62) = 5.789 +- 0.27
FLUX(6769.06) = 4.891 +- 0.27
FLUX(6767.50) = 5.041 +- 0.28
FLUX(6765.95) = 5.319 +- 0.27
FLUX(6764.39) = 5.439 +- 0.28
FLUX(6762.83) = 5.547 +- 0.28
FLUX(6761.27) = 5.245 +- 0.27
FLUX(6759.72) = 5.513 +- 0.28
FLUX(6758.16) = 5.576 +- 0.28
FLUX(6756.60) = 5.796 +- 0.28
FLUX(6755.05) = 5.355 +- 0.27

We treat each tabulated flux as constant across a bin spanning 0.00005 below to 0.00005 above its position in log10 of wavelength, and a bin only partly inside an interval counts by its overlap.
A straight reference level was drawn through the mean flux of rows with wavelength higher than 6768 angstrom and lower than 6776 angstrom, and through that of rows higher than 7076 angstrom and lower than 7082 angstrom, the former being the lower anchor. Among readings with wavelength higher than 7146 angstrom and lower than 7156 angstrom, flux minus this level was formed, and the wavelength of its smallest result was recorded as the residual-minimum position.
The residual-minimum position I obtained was 7147.08 angstrom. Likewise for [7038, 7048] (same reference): 7045.77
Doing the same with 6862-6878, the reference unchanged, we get 6871.14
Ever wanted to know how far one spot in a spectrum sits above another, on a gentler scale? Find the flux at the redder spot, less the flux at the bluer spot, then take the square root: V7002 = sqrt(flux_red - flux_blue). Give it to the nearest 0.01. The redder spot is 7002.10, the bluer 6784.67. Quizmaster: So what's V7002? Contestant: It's 0.54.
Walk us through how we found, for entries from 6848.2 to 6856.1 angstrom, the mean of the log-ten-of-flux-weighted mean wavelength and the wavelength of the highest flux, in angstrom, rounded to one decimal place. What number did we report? 6850.6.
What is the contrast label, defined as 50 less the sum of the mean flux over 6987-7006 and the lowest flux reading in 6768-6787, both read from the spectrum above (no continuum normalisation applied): 39.70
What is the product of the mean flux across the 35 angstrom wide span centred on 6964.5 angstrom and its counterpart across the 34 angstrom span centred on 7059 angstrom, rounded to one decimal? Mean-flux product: 29.1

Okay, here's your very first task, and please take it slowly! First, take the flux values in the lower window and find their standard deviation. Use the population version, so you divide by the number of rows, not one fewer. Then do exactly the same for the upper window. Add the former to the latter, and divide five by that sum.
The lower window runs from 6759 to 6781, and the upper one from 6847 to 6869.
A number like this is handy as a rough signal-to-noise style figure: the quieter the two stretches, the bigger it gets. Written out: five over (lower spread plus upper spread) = 8.7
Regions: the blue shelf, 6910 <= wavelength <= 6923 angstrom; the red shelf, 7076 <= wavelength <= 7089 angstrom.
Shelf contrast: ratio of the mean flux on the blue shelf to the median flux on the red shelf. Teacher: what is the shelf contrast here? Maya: 1.01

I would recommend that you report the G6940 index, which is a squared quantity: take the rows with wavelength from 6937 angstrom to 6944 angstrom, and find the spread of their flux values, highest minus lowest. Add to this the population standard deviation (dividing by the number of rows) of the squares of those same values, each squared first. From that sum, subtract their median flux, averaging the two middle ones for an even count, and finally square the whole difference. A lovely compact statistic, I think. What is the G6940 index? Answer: 16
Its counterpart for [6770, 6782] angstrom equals 4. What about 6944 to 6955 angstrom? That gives 3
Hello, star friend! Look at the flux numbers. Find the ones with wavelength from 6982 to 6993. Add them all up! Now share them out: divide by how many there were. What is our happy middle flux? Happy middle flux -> 5.31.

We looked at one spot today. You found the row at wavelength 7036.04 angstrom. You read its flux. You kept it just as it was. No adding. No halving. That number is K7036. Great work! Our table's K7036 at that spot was 5.826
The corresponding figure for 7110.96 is 5.72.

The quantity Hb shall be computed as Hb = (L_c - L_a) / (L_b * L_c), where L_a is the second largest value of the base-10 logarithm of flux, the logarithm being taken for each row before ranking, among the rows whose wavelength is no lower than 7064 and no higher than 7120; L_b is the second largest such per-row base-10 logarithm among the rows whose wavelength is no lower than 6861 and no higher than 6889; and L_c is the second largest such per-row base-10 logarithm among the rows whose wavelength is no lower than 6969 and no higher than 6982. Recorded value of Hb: -0.05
